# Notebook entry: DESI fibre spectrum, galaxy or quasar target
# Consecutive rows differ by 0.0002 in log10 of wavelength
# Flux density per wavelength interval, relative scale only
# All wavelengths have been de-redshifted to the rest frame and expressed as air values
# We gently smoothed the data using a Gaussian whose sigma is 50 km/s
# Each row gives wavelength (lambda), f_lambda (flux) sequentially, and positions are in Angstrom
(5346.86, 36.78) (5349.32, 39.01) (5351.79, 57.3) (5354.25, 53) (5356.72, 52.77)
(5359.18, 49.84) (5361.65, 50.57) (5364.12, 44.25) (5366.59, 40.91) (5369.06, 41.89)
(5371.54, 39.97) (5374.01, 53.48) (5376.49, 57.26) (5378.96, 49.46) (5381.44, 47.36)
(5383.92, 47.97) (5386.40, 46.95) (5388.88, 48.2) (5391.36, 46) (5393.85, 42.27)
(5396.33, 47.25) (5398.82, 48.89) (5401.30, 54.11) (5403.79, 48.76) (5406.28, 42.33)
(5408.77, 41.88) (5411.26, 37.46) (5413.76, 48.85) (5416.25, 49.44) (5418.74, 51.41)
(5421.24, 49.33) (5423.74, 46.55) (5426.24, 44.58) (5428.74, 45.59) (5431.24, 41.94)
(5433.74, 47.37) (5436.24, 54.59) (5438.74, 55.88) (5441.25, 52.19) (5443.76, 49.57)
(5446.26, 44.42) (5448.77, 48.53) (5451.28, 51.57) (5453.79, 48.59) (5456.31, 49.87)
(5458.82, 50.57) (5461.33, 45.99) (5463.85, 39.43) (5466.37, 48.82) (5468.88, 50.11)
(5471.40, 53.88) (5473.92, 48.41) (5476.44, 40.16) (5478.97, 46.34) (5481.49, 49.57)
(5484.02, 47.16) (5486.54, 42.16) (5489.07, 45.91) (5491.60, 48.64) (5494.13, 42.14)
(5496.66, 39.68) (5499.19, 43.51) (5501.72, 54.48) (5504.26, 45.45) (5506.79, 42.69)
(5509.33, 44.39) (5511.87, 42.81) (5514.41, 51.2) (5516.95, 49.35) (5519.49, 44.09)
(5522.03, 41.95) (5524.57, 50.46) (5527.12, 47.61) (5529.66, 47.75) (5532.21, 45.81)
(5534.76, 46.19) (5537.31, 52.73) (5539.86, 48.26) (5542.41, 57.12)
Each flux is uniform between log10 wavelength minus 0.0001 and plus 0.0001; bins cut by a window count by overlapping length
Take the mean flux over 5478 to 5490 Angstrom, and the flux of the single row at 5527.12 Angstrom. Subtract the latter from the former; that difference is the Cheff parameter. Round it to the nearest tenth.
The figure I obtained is -1.4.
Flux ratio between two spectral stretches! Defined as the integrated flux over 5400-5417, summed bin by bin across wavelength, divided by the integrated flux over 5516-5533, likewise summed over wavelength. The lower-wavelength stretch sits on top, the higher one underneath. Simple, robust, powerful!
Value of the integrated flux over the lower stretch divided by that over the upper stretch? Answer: 1.0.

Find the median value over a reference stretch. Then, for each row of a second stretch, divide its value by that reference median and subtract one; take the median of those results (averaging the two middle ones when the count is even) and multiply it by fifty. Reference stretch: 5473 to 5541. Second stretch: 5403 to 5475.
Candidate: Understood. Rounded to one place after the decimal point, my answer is 2.8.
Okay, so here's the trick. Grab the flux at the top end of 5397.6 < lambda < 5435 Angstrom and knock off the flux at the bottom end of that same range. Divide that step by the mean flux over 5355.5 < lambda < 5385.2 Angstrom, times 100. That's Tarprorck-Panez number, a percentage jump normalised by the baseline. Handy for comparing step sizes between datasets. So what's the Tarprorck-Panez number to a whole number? -3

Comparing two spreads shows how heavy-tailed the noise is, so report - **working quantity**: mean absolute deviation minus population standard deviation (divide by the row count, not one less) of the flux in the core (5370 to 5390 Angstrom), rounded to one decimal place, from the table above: -1.3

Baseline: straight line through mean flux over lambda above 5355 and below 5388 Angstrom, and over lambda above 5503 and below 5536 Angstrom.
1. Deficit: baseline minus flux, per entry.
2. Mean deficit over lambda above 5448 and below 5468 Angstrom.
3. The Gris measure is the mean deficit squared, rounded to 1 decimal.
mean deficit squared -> 1.1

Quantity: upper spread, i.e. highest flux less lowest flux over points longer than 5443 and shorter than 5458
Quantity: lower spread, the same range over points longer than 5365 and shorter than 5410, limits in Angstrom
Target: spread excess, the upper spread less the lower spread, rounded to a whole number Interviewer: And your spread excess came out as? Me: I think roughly -10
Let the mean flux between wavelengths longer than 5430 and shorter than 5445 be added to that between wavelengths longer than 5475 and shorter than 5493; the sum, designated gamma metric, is 96.0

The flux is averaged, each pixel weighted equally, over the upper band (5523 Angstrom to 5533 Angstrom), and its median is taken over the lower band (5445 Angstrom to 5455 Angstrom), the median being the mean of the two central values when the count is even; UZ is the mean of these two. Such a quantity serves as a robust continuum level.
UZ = 48.2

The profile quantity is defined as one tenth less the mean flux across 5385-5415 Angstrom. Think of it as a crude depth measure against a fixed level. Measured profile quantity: -46.0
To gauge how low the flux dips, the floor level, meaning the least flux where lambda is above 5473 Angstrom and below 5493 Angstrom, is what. 40.16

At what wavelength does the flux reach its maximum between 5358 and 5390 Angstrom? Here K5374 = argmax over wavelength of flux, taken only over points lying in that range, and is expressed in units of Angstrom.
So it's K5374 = 5376.49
